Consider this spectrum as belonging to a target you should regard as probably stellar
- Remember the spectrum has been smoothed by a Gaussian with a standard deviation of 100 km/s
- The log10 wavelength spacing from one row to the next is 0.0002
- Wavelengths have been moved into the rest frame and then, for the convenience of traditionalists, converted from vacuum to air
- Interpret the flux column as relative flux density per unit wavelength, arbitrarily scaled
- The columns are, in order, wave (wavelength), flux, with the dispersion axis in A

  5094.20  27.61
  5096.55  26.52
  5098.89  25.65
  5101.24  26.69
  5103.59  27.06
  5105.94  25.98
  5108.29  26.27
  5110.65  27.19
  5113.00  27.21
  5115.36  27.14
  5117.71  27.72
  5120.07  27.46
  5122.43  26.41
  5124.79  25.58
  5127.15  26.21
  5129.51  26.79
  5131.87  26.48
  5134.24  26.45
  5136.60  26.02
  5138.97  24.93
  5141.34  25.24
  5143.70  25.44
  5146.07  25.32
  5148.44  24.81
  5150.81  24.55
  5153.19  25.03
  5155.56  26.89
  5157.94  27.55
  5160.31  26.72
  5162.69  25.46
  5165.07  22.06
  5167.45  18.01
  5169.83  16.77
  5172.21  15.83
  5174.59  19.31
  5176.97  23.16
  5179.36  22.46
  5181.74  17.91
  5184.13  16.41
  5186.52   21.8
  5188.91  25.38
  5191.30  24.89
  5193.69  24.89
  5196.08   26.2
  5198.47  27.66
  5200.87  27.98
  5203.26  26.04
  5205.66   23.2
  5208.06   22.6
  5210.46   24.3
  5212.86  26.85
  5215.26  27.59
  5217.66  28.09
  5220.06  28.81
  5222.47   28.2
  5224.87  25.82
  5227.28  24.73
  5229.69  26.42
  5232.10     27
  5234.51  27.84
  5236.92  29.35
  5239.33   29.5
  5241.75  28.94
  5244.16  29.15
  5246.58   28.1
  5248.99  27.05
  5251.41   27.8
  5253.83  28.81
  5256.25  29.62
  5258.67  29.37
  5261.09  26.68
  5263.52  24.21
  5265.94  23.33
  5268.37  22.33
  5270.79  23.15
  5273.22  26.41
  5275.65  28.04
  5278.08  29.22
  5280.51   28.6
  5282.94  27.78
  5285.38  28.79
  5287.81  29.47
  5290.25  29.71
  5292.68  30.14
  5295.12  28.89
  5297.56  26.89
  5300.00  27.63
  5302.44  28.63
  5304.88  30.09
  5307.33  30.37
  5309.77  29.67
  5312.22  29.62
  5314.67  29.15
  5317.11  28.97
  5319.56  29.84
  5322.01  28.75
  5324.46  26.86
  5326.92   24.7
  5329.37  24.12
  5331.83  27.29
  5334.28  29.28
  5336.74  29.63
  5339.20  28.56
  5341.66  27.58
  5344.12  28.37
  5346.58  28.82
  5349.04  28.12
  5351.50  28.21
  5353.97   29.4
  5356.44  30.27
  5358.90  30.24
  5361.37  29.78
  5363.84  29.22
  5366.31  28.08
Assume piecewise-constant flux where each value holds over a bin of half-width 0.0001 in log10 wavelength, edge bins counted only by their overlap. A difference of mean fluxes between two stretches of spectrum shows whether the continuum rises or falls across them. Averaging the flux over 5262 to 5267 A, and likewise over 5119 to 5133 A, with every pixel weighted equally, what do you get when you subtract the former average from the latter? 3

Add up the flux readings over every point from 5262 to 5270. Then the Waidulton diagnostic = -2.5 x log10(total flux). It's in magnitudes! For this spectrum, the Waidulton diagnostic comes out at -4.61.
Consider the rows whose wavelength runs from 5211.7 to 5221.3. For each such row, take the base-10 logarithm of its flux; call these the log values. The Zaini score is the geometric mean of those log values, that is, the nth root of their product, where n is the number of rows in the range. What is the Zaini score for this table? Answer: 1.44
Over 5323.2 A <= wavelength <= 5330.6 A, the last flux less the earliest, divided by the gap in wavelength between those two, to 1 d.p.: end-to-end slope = -0.6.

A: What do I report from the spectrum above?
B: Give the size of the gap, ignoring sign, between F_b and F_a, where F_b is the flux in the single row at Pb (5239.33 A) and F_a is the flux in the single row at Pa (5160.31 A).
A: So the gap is 2.8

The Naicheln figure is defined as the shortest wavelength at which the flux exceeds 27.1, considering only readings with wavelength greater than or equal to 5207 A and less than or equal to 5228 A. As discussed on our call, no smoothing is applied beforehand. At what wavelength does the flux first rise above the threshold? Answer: 5215.26 A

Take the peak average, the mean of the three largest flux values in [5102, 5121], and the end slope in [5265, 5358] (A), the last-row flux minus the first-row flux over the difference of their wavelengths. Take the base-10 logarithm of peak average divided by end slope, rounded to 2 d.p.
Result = 2.55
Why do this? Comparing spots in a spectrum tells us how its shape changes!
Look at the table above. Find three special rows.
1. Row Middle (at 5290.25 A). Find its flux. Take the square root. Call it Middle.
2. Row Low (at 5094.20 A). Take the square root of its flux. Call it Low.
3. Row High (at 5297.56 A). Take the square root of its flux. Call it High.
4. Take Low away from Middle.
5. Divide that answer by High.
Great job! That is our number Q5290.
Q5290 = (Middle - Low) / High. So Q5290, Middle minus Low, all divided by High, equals 0.038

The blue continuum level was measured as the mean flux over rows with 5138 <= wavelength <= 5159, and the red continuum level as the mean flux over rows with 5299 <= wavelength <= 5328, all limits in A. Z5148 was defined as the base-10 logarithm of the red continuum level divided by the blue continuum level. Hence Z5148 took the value 0.051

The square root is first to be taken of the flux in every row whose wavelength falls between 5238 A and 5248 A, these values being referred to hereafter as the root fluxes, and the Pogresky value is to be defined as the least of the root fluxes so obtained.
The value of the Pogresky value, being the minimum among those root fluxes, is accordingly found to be 5.3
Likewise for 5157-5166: 4.7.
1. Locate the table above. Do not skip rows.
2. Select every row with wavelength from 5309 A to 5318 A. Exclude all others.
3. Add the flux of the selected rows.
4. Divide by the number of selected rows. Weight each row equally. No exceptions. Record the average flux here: 29.4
